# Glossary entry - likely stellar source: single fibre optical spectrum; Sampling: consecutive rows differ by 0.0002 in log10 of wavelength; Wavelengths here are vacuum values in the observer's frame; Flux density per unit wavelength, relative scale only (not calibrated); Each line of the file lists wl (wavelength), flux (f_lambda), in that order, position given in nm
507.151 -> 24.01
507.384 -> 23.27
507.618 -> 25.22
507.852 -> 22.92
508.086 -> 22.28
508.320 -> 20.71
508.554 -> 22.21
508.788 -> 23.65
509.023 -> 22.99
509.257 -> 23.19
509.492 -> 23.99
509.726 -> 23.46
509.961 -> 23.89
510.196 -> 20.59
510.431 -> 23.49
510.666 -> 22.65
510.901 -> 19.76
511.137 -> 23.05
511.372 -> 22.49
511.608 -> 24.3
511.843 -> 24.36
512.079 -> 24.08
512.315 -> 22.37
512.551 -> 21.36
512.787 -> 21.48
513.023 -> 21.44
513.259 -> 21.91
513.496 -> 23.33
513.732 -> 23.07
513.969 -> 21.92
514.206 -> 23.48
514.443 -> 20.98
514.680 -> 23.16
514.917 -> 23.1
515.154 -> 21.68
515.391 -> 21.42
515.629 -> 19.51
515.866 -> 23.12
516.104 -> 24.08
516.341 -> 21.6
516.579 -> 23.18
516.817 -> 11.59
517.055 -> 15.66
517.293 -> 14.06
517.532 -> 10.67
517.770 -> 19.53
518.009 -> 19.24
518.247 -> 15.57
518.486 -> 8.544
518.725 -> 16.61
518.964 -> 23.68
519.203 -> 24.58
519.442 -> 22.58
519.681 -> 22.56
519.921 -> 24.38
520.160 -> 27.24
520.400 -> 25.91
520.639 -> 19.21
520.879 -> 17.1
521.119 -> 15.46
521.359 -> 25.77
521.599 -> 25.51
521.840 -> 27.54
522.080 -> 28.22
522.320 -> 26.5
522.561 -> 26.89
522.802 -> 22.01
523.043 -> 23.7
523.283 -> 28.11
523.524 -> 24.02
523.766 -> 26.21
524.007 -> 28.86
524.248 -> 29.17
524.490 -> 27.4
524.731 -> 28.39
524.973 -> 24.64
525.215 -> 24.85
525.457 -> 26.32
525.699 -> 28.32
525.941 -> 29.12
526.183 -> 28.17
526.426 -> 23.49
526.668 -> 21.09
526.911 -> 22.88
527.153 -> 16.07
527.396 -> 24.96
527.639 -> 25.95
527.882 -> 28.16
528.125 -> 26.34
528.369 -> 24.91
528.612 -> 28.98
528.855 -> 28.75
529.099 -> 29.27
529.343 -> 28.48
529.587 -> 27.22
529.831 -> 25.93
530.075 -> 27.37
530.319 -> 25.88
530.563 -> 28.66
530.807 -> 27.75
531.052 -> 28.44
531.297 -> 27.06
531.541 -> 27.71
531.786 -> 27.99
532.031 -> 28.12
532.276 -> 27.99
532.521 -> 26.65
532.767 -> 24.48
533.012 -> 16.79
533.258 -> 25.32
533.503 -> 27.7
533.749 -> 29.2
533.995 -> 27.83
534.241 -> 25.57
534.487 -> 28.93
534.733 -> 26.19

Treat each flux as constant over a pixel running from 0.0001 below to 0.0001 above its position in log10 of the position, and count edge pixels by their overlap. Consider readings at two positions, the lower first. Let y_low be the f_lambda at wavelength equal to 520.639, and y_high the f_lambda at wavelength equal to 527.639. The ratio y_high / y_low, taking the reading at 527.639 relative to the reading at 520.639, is 1.35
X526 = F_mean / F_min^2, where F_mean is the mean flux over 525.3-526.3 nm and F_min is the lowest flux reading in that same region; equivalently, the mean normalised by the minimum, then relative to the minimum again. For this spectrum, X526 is 0.040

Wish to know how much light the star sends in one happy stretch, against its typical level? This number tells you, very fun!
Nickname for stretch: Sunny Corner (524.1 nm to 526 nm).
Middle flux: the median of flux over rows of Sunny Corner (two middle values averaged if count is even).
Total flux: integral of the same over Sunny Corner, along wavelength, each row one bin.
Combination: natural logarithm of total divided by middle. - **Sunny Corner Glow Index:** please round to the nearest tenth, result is 0.6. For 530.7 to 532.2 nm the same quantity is 0.4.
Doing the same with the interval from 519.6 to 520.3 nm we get -0.3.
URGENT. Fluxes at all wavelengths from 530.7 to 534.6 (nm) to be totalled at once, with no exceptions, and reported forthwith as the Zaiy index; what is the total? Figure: 428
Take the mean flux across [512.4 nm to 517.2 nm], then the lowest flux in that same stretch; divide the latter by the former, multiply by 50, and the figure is 27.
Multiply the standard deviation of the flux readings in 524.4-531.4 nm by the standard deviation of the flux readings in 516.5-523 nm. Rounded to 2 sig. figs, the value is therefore 16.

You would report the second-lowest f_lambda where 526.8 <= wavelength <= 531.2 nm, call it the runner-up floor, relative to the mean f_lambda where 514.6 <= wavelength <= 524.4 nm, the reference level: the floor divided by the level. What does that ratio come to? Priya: 1.0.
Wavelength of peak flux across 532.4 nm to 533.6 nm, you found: 533.503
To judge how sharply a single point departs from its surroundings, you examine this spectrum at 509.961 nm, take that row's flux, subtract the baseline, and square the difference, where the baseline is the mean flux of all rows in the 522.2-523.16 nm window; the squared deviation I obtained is 0.8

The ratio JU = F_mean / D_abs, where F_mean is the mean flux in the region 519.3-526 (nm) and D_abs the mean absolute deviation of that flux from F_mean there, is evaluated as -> 9.6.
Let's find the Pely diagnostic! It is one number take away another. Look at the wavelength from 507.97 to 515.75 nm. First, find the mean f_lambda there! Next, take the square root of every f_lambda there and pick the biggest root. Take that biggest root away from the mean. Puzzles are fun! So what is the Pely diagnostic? 18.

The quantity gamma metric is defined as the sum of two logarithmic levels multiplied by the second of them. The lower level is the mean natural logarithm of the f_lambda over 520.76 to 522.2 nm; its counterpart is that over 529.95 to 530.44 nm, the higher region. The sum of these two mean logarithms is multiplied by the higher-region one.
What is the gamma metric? 21.0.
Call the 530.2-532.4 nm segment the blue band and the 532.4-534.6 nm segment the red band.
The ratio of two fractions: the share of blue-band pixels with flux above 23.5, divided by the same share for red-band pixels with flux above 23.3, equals 1.1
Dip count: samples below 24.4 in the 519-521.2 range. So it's 6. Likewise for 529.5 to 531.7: 0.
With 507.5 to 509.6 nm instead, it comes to 8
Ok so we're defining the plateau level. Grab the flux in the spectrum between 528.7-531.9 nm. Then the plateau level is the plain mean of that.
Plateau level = 27.7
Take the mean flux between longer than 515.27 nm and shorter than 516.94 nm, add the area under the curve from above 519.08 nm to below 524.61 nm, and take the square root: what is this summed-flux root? 12.5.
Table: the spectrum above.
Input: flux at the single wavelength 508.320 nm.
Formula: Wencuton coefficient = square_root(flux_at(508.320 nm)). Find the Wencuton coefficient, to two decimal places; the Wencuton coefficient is 4.55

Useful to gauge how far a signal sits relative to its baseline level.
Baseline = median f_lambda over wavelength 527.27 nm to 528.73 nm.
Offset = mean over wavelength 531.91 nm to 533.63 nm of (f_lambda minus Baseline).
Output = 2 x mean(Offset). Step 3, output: -1.7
